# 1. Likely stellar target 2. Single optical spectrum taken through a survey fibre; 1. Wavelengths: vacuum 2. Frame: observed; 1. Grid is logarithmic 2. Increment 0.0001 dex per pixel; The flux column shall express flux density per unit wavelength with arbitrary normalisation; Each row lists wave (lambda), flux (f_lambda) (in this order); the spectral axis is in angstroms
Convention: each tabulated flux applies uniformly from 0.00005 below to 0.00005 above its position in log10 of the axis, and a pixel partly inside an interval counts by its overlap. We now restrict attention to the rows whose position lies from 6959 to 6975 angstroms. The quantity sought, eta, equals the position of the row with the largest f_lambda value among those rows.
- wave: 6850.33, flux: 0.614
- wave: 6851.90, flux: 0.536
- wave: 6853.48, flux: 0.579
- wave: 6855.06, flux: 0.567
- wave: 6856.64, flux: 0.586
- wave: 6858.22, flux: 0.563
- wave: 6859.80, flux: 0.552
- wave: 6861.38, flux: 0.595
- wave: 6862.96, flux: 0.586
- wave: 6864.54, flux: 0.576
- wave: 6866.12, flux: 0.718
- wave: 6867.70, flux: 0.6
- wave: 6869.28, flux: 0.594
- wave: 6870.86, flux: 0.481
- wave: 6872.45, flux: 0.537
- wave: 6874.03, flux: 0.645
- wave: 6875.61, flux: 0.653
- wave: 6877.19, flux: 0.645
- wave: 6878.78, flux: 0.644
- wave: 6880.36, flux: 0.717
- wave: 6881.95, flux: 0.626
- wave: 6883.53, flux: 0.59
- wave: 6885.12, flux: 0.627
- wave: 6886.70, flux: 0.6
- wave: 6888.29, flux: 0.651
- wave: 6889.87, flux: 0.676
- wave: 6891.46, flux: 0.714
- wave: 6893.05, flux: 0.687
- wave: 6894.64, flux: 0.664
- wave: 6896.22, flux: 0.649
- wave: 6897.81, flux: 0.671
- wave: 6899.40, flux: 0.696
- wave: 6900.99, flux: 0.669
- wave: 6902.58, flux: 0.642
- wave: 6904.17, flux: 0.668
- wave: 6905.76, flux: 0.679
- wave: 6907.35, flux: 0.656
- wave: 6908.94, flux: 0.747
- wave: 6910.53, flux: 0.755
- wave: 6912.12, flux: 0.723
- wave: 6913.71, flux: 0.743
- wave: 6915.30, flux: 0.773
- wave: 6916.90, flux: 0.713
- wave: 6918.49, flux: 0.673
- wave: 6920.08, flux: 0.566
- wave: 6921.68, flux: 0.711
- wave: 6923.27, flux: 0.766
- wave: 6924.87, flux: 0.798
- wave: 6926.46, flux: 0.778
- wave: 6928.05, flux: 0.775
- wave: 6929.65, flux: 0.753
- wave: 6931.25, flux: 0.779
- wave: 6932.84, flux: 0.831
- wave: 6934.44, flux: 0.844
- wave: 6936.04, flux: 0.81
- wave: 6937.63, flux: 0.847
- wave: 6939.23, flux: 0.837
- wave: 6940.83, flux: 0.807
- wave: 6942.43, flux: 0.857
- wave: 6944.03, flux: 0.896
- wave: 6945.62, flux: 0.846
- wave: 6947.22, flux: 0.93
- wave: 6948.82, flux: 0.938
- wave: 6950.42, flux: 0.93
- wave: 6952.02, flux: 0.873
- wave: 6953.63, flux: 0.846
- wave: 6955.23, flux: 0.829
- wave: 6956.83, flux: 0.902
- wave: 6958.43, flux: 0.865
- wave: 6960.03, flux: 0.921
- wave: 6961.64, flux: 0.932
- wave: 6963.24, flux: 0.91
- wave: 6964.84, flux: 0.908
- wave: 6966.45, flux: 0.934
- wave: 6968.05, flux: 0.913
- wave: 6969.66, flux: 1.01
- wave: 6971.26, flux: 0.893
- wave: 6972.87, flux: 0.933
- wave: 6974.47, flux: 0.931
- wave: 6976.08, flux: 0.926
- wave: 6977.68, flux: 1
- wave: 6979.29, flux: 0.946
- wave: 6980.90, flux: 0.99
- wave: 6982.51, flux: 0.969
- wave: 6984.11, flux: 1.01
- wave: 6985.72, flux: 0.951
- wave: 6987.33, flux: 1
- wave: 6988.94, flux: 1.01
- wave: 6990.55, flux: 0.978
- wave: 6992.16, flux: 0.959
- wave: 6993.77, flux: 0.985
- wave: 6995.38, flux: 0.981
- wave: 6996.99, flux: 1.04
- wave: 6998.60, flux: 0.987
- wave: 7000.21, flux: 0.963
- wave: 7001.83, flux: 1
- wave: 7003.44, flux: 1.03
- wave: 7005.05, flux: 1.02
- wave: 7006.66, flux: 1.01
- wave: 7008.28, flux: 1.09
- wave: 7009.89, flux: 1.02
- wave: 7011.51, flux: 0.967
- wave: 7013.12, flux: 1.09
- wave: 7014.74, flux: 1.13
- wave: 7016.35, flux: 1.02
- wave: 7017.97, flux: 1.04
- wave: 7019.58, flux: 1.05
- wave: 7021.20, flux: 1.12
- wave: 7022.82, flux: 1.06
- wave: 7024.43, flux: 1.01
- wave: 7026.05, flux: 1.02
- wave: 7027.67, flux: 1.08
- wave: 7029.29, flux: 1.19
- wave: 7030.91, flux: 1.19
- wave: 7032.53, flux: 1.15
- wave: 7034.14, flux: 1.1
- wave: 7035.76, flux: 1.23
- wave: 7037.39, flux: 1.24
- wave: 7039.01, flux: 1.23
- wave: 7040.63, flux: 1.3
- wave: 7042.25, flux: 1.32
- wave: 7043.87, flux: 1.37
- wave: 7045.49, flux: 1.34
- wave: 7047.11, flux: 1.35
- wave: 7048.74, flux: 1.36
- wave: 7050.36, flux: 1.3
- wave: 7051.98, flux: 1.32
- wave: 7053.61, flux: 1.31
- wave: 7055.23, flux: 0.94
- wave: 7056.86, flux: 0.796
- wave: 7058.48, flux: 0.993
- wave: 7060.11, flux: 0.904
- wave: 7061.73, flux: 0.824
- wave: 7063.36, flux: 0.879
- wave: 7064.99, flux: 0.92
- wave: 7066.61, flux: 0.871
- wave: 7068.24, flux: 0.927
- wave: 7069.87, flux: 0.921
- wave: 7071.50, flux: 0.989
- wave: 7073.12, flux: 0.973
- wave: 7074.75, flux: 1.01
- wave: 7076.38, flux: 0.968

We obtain 6969.66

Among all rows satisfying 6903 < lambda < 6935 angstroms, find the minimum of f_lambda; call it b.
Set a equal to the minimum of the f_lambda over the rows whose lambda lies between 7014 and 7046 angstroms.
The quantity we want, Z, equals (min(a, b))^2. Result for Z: 0.32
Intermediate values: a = 1.01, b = 0.566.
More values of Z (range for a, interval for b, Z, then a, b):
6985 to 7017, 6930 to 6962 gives 0.61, 0.951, 0.779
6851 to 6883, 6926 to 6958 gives 0.23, 0.481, 0.753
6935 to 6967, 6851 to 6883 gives 0.23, 0.807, 0.481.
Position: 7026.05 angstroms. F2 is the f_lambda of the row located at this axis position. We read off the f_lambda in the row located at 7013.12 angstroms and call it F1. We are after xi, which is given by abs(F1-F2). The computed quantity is 0.07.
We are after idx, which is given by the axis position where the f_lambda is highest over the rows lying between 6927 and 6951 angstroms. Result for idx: 6948.82 angstroms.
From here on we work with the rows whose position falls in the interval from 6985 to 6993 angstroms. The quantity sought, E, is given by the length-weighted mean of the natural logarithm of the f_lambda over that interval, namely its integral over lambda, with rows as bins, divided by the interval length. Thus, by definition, 0.0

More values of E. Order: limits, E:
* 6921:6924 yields -0.3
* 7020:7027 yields 0.1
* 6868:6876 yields -0.6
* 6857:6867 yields -0.5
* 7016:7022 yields 0.1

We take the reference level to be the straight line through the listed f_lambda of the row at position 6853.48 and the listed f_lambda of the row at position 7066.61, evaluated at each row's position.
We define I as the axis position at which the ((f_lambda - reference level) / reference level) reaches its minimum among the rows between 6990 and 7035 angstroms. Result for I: 7011.51 angstroms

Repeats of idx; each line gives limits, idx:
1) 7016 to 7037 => 7035.76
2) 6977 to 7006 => 6996.99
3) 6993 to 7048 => 7043.87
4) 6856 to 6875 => 6866.12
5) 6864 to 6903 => 6866.12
